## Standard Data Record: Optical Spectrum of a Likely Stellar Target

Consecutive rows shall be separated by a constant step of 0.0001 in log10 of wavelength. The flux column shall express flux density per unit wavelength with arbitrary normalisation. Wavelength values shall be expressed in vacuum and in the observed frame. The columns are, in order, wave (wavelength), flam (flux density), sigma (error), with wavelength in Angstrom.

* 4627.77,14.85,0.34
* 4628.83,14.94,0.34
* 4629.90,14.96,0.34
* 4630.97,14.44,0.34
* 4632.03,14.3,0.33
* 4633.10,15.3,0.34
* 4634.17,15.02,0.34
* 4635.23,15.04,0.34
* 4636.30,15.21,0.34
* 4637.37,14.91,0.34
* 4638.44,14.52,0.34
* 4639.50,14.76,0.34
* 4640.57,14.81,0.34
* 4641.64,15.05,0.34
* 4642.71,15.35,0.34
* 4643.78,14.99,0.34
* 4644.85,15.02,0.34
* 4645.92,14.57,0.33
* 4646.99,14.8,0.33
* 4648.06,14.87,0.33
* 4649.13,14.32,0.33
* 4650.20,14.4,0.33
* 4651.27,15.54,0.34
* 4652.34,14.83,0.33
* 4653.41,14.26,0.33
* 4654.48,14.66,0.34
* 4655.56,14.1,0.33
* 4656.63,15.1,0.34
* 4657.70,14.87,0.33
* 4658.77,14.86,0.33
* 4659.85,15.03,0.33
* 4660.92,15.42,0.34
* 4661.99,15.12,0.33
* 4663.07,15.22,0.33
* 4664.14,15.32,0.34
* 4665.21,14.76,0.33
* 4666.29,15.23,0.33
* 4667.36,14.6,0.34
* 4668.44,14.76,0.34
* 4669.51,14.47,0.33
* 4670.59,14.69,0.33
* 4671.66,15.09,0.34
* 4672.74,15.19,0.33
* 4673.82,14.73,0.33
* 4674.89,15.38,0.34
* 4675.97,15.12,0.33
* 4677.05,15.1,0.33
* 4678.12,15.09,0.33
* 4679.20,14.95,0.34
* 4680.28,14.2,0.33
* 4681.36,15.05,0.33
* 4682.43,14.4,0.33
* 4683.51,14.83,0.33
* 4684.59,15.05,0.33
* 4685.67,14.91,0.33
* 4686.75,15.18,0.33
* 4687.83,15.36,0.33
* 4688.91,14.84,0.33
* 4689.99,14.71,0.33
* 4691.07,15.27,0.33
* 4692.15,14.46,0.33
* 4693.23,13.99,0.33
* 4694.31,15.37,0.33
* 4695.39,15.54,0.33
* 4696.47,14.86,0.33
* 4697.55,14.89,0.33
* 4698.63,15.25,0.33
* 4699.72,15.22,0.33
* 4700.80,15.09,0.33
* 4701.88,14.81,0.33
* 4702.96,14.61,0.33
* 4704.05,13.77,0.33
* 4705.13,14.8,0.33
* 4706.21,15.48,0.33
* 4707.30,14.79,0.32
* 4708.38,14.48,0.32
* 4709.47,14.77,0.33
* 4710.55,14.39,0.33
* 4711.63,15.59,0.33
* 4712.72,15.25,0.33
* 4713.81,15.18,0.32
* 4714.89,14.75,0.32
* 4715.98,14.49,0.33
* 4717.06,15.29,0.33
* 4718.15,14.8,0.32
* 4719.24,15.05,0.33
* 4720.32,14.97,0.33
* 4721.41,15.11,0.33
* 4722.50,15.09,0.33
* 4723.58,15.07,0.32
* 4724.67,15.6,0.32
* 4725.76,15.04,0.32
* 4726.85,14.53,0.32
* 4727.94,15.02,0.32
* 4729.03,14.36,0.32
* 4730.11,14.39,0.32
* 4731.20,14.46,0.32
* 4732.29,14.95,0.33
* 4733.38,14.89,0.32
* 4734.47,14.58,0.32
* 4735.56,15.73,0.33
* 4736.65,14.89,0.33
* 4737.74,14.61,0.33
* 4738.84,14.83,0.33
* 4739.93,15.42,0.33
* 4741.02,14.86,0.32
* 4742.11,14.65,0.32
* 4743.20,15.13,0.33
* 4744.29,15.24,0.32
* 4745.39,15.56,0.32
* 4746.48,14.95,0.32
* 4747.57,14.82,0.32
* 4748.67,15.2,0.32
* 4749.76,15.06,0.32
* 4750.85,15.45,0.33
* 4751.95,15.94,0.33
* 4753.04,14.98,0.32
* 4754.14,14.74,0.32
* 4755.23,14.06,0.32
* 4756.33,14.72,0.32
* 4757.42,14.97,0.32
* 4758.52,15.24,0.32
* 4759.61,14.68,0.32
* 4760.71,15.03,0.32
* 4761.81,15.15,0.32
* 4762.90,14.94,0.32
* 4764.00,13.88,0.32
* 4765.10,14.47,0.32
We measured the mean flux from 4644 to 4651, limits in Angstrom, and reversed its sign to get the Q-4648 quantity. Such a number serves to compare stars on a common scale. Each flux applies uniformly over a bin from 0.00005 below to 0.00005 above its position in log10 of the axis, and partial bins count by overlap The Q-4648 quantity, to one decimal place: -14.7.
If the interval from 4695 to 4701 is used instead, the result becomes -15.1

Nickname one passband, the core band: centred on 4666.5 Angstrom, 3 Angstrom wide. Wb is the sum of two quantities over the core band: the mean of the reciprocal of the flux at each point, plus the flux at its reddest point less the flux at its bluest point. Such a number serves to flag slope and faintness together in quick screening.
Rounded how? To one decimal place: -0.1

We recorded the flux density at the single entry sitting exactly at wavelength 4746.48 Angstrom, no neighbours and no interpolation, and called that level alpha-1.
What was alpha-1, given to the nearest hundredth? 14.95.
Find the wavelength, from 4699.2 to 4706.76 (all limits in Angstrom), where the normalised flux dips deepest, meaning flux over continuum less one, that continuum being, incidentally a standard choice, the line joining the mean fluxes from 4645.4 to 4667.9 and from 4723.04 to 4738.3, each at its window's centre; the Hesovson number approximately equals 4704.05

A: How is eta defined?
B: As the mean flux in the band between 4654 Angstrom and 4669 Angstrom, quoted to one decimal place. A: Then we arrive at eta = 14.9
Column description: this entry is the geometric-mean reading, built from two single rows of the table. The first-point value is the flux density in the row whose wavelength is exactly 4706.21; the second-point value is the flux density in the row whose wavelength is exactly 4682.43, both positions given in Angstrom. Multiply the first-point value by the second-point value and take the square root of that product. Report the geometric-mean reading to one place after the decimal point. 14.9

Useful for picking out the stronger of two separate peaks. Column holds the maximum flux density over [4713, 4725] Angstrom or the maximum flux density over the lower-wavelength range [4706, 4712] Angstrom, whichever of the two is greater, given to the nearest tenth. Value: 15.6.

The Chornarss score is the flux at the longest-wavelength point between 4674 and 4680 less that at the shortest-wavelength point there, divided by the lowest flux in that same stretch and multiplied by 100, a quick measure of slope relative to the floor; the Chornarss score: -3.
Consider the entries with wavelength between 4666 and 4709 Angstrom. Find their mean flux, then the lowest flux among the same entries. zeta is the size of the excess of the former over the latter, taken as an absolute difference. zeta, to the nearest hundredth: 1.12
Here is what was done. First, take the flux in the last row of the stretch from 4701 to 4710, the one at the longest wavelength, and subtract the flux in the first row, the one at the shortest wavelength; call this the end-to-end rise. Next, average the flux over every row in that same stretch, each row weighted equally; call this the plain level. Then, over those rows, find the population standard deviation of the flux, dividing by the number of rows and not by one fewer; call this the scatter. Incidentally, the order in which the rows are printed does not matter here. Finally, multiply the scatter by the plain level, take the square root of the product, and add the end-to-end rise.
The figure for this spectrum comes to 2.5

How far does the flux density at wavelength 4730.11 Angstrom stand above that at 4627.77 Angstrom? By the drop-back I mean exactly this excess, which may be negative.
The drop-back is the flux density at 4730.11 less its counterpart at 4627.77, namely -0.46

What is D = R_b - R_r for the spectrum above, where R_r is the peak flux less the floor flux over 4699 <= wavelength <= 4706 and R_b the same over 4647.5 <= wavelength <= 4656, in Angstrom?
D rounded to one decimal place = 0.0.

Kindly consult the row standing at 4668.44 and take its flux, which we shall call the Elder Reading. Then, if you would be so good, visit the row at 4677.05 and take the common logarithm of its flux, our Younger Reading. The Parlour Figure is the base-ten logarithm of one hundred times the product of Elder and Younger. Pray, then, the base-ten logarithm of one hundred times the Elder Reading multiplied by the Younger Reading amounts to 3.24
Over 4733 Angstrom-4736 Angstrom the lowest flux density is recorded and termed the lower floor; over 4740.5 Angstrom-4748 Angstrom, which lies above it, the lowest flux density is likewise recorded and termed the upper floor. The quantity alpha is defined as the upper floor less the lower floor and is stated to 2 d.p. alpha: 0.07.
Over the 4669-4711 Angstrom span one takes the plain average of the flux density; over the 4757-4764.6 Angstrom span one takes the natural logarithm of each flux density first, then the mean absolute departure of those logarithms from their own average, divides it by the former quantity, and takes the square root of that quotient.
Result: 0.038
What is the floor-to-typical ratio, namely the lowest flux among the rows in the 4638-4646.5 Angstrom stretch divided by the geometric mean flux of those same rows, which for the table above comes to 0.98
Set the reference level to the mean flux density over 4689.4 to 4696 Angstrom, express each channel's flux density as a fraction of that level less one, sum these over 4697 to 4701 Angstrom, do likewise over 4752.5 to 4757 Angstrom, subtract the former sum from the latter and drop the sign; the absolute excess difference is 0.13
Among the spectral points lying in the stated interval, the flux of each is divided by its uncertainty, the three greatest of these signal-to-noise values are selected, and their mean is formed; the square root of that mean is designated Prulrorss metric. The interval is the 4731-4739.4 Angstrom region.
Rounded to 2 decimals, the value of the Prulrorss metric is 6.83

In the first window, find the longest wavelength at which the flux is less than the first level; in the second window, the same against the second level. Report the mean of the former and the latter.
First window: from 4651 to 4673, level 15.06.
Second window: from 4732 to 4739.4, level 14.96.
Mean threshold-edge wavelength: 4704.7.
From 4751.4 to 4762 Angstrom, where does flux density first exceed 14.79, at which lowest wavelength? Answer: 4751.95 Angstrom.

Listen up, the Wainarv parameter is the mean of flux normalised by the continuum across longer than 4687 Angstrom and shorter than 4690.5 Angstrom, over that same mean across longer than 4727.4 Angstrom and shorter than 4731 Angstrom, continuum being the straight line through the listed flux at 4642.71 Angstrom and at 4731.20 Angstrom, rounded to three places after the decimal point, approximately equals 0.998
